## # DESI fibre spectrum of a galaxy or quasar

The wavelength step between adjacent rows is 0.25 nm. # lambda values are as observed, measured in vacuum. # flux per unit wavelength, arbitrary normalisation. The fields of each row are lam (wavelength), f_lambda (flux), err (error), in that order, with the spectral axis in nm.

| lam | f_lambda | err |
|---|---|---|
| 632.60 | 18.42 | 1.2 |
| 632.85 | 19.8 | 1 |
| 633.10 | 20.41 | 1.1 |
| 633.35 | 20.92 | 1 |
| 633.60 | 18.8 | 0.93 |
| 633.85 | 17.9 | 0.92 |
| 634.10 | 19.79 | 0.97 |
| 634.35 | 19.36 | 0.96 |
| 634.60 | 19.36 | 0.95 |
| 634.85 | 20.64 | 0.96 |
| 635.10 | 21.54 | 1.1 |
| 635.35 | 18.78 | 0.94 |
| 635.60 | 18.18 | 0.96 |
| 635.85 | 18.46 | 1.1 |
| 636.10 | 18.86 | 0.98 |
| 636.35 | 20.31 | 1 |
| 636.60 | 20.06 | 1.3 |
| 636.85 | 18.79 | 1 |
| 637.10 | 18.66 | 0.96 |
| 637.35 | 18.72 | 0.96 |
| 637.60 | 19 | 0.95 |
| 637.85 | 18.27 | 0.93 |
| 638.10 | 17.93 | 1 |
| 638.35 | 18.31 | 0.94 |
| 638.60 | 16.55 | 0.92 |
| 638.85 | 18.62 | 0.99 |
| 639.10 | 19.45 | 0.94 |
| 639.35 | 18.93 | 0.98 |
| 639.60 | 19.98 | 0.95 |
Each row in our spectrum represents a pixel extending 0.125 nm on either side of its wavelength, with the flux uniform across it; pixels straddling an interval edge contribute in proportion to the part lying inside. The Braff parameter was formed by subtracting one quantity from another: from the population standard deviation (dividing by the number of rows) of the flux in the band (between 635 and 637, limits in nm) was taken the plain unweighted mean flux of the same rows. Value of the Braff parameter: -18.3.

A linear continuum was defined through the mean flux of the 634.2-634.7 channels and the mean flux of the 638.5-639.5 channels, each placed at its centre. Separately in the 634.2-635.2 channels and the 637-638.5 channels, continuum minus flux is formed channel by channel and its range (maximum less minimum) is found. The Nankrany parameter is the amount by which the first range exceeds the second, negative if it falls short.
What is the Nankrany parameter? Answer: 1.4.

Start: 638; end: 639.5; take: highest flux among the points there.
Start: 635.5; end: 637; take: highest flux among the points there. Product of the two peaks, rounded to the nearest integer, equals 395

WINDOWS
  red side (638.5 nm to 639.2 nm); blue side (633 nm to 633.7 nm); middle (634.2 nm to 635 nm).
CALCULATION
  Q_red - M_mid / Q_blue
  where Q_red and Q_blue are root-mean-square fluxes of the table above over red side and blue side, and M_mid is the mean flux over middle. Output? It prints 17.3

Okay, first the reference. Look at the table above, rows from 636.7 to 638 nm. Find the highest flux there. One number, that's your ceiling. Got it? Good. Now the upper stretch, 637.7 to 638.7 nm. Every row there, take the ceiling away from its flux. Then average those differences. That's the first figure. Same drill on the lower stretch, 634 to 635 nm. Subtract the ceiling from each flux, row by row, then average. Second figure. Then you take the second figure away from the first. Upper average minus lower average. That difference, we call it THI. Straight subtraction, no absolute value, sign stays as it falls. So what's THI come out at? -2.0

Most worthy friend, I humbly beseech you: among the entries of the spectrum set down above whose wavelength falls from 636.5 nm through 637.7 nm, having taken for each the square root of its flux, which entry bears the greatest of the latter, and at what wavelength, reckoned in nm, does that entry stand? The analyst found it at 636.60 nm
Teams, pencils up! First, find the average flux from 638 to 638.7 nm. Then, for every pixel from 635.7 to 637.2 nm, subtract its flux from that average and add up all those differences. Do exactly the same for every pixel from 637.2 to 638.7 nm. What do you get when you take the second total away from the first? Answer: -6.4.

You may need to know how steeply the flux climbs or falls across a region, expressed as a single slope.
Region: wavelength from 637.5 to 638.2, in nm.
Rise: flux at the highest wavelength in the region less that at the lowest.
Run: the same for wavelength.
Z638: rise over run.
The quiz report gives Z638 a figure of -2.1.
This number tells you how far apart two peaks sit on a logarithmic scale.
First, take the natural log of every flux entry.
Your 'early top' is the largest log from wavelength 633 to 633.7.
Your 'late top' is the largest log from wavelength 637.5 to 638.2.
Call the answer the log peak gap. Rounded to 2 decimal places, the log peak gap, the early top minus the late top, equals 0.10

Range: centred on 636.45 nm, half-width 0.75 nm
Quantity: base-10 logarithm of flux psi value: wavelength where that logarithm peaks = 636.35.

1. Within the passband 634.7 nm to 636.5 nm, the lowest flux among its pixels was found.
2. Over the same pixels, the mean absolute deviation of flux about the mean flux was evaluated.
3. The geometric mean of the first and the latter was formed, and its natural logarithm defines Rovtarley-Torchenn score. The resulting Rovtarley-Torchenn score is 1.50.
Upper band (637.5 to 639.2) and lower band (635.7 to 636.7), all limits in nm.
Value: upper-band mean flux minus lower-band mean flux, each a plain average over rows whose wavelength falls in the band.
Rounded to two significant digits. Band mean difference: -1.1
